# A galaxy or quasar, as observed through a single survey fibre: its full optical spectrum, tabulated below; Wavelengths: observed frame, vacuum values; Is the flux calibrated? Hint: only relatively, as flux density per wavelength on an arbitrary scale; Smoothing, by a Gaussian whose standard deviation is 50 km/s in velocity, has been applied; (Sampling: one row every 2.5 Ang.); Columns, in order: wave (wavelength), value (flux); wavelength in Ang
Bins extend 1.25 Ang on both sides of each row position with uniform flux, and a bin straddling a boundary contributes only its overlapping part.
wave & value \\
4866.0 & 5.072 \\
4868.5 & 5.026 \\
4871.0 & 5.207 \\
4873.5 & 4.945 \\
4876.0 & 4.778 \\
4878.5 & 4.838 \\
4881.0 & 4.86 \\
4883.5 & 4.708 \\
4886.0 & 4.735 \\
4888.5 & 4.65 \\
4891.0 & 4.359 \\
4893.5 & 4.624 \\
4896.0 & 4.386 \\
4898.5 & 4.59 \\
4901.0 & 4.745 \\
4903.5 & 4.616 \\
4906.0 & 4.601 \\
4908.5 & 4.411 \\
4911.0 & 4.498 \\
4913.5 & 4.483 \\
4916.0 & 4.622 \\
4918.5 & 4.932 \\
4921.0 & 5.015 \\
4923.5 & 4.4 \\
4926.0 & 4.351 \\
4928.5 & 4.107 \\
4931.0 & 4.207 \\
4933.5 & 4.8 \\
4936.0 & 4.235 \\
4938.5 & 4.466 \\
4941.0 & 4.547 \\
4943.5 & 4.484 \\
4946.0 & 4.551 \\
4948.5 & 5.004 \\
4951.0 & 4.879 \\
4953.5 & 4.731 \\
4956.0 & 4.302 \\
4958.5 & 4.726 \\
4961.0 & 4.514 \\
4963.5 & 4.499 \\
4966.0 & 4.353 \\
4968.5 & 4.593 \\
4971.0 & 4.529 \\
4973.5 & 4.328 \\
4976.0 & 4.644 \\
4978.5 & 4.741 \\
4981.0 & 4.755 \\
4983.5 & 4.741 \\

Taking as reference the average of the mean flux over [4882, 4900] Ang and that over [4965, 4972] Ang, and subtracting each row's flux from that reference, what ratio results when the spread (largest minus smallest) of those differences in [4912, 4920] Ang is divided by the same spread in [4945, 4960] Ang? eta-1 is 0.64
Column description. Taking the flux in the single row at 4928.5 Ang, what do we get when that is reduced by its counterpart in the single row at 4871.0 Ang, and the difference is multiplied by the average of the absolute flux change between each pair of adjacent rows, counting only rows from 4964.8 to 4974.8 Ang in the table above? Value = -0.19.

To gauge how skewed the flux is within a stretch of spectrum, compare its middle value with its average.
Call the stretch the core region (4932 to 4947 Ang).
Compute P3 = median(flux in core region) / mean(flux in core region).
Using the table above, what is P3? 1.00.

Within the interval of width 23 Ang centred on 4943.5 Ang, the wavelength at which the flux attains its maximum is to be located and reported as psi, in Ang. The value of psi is 4948.5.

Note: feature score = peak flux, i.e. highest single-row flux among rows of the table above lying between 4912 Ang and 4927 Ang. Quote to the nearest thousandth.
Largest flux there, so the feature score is 5.015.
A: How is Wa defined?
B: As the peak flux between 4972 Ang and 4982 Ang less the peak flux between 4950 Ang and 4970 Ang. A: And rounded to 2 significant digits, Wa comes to -0.12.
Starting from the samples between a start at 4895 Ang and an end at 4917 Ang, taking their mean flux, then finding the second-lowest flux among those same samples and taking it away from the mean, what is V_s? 0.14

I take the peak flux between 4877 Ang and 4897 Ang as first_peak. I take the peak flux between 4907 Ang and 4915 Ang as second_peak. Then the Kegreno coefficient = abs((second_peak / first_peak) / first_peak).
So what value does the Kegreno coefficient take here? 0.190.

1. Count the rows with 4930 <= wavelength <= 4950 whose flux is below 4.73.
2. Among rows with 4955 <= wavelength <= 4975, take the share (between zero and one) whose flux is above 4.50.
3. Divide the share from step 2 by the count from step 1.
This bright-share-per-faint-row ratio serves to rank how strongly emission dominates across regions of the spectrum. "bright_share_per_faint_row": 0.083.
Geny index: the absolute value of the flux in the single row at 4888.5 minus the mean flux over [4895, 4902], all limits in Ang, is 0.076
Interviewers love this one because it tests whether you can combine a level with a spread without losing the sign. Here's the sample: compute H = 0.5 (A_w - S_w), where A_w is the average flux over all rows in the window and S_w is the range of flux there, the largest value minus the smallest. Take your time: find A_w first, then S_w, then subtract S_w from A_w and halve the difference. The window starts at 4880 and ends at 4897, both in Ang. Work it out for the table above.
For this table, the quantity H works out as 2.06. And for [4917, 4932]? 1.80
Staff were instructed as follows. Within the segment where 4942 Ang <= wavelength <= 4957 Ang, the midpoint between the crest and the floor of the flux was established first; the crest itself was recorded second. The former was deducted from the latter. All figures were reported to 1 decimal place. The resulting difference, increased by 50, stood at 50.4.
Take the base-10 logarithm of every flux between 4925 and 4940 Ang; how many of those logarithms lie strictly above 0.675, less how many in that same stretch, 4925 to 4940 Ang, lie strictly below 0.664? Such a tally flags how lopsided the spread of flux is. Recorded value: -4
